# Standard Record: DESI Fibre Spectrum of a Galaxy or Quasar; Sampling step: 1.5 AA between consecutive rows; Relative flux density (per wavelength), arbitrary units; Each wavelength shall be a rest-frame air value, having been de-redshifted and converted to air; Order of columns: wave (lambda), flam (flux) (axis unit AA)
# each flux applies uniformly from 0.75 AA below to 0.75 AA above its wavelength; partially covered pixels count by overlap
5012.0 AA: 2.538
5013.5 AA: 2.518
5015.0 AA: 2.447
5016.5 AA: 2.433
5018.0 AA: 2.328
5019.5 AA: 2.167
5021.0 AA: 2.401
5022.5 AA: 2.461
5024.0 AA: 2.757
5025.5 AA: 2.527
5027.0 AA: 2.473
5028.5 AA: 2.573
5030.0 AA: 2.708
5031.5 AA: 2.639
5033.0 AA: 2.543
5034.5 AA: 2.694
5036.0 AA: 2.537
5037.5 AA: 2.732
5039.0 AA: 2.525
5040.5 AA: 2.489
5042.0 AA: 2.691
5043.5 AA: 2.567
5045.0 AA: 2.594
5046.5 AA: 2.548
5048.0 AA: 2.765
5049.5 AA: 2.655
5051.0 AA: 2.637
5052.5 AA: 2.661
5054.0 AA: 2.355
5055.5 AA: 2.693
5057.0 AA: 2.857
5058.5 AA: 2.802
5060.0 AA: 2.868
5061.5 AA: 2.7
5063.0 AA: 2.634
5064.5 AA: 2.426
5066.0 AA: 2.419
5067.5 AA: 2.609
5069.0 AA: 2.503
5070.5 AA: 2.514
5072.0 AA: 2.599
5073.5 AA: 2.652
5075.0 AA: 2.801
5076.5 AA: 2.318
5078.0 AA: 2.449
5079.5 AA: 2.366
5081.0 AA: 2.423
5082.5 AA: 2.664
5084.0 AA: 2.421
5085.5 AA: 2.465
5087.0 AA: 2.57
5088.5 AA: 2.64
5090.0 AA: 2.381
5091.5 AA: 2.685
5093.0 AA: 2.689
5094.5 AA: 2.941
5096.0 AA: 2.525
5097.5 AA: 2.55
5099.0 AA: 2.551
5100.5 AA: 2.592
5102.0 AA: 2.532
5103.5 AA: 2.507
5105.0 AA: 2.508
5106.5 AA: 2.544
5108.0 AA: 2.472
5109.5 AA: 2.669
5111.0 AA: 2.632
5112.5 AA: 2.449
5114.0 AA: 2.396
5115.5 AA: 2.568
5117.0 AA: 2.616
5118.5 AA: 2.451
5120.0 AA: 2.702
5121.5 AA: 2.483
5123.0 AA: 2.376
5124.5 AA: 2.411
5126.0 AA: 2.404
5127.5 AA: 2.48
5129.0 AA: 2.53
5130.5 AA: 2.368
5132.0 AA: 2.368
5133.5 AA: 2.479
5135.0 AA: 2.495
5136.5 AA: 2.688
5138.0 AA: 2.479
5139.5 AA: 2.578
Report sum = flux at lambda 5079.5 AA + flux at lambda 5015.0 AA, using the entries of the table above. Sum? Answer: 4.81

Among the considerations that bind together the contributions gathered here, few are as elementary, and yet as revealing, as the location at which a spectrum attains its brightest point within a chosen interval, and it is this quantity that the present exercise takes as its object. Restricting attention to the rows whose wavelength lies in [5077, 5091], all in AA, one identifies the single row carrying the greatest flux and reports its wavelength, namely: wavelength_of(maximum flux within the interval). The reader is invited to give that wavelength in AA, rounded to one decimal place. 5082.5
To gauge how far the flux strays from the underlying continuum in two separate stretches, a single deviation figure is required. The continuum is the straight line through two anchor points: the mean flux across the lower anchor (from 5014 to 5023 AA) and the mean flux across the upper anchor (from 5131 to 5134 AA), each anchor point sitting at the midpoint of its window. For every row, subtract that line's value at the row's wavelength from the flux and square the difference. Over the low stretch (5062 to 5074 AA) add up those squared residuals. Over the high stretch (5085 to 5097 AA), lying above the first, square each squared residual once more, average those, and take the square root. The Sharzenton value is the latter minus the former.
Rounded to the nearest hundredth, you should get -0.13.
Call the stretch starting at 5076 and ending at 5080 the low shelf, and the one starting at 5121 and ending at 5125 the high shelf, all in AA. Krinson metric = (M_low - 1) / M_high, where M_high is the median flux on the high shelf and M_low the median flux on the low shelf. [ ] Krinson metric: 0.567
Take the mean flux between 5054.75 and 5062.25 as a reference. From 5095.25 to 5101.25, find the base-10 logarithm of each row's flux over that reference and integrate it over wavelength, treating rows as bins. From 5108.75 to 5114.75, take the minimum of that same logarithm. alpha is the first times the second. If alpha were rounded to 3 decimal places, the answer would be 0.015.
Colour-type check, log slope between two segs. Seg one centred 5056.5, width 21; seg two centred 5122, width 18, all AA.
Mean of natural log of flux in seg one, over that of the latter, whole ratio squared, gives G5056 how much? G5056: 1.14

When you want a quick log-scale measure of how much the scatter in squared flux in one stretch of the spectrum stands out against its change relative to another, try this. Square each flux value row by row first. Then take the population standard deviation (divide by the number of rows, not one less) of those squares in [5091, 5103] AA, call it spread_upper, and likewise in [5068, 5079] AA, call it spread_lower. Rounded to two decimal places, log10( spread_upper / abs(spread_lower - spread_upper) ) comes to 1.61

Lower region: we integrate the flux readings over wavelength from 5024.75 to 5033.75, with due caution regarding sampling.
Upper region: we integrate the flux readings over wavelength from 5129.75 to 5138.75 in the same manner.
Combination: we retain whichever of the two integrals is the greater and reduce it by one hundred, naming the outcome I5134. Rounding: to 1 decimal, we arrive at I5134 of -76.8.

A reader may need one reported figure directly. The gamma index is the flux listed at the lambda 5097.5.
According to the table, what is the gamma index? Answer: 2.55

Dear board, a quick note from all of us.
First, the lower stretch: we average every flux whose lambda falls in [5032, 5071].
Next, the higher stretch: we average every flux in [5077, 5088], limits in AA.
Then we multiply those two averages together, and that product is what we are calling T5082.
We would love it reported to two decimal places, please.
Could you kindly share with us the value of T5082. 6.49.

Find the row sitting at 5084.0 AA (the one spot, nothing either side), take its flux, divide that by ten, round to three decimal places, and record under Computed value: 0.242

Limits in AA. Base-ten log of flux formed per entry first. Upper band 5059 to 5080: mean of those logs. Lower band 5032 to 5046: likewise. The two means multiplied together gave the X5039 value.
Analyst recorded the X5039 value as 0.169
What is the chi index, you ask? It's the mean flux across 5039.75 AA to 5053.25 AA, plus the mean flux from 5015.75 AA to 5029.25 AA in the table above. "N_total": 5.08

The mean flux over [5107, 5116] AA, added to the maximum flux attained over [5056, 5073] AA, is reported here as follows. 5.40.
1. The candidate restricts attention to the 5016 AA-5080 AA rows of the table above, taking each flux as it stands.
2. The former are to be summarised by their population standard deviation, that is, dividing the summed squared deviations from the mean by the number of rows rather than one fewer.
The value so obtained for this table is 0.154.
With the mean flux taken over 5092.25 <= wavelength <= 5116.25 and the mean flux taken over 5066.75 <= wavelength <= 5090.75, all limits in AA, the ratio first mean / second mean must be 1.02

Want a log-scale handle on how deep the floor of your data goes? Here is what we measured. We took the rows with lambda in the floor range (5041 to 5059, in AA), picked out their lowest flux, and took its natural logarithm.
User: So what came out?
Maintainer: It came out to 0.86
